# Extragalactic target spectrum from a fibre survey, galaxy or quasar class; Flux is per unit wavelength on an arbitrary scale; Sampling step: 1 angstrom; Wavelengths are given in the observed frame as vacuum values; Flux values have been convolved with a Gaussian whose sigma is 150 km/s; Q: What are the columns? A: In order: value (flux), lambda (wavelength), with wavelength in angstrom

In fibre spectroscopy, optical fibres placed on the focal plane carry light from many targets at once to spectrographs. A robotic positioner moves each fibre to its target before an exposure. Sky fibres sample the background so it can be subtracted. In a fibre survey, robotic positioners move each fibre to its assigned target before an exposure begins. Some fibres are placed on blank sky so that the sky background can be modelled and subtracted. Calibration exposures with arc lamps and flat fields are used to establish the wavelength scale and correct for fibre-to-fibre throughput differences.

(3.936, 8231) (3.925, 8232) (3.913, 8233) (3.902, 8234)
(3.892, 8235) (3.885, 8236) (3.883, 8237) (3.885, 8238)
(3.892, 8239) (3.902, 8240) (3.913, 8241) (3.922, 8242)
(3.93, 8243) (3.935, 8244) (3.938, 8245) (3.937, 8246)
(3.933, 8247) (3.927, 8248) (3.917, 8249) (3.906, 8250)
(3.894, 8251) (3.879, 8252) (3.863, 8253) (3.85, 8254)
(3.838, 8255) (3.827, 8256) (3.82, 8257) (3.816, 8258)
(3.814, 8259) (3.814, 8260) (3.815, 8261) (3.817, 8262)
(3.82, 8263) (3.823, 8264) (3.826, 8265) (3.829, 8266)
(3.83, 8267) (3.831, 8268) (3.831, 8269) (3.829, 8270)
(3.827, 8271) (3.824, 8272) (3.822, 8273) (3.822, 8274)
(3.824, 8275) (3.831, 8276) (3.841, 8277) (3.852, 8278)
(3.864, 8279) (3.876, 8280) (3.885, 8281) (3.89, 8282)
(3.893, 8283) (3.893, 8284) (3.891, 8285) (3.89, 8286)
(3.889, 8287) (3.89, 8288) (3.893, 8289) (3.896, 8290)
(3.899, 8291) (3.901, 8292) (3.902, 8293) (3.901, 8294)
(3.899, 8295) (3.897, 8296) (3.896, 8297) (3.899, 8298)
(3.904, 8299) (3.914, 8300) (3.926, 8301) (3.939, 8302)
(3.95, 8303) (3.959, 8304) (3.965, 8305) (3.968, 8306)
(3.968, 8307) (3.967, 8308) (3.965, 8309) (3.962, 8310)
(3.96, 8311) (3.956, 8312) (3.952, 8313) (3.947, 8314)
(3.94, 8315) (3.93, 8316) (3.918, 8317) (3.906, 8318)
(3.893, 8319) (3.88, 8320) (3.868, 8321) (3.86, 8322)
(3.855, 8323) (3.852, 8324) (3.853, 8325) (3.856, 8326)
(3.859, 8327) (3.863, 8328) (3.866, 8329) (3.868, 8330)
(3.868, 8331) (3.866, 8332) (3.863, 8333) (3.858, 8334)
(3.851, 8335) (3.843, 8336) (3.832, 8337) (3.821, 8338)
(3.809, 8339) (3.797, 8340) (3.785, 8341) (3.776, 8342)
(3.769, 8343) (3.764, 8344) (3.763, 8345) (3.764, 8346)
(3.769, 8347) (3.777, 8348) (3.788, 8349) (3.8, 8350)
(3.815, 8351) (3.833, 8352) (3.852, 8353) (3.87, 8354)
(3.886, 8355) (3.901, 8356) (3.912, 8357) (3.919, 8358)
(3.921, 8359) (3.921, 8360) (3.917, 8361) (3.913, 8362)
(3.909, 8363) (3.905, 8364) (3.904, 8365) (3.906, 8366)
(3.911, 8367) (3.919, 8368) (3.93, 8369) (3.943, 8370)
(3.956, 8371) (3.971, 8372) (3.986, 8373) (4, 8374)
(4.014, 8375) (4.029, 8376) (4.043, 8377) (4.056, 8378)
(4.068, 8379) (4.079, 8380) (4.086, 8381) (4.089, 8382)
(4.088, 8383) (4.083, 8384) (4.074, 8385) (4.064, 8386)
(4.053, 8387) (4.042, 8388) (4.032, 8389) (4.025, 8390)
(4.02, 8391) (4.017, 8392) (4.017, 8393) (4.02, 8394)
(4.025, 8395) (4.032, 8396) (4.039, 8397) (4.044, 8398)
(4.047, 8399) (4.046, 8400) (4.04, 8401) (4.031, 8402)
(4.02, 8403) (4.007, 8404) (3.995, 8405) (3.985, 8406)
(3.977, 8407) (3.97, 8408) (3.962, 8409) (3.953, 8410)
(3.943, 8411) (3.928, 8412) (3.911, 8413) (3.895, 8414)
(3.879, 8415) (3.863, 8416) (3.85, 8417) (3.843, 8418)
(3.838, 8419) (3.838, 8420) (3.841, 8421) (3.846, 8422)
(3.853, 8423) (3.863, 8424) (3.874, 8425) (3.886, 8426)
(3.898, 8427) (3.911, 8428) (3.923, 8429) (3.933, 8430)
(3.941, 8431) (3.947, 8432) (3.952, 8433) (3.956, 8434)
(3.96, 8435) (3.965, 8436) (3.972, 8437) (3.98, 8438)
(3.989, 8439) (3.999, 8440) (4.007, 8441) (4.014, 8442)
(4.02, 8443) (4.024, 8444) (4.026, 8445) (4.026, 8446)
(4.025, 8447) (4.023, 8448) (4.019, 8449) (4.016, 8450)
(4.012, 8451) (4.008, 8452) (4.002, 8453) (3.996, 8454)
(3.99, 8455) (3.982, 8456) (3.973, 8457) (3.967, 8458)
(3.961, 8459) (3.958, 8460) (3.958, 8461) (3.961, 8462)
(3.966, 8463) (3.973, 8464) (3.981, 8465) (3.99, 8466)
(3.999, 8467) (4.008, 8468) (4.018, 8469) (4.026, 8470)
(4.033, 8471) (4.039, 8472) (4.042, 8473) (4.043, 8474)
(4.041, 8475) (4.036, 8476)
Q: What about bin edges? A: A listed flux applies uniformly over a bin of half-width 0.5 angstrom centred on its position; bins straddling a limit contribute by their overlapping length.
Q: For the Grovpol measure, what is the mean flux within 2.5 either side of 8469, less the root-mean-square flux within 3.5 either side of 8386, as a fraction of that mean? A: -0.011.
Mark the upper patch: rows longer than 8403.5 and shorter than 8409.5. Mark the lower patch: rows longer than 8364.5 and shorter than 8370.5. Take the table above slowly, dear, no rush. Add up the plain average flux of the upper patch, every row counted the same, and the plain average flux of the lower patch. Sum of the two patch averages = 7.90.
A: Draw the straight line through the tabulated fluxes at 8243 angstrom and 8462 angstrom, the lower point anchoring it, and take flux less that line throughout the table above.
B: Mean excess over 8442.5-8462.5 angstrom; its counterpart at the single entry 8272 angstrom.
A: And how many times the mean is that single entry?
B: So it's -2.9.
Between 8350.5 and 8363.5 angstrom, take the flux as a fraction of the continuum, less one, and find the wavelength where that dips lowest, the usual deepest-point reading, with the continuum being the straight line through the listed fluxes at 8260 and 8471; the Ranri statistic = 8351 angstrom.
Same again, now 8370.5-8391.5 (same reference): 8371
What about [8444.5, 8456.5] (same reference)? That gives 8456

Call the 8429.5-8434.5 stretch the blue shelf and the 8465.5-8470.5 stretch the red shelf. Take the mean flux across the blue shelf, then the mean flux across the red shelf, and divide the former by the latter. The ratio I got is 0.98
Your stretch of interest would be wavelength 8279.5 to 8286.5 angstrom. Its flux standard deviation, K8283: 0.006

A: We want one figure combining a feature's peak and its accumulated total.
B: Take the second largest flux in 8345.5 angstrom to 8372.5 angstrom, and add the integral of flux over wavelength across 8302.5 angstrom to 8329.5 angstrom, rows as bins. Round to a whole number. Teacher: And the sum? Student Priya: 110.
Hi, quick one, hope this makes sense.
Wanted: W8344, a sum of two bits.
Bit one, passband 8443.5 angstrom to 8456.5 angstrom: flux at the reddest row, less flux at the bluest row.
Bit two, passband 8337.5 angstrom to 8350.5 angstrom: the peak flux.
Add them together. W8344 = 3.78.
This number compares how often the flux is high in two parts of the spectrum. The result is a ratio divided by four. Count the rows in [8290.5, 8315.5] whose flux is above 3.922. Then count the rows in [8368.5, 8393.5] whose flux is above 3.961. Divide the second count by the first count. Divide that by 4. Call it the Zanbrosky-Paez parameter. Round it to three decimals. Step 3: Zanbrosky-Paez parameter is 0.367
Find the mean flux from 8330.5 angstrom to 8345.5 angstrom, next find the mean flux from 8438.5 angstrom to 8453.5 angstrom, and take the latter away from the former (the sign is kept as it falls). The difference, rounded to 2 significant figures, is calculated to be -0.20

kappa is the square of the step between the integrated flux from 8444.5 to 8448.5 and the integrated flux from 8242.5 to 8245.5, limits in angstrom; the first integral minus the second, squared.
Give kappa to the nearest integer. 18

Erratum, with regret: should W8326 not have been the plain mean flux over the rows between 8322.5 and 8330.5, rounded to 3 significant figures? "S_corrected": 3.86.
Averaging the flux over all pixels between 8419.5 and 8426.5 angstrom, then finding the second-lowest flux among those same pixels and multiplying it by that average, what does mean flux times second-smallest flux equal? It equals 14.8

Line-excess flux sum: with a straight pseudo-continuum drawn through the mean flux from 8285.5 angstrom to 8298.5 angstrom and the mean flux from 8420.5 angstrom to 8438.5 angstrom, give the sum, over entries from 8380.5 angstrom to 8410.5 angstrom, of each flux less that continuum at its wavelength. 3.5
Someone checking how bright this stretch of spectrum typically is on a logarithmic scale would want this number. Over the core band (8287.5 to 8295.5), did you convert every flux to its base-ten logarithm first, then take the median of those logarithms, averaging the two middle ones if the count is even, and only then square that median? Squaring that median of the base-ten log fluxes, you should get 0.349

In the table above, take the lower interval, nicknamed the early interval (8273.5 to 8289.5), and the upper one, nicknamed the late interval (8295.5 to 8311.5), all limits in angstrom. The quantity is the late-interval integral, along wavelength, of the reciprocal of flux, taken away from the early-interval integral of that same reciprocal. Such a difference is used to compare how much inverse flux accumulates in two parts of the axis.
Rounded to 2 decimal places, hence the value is 0.07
